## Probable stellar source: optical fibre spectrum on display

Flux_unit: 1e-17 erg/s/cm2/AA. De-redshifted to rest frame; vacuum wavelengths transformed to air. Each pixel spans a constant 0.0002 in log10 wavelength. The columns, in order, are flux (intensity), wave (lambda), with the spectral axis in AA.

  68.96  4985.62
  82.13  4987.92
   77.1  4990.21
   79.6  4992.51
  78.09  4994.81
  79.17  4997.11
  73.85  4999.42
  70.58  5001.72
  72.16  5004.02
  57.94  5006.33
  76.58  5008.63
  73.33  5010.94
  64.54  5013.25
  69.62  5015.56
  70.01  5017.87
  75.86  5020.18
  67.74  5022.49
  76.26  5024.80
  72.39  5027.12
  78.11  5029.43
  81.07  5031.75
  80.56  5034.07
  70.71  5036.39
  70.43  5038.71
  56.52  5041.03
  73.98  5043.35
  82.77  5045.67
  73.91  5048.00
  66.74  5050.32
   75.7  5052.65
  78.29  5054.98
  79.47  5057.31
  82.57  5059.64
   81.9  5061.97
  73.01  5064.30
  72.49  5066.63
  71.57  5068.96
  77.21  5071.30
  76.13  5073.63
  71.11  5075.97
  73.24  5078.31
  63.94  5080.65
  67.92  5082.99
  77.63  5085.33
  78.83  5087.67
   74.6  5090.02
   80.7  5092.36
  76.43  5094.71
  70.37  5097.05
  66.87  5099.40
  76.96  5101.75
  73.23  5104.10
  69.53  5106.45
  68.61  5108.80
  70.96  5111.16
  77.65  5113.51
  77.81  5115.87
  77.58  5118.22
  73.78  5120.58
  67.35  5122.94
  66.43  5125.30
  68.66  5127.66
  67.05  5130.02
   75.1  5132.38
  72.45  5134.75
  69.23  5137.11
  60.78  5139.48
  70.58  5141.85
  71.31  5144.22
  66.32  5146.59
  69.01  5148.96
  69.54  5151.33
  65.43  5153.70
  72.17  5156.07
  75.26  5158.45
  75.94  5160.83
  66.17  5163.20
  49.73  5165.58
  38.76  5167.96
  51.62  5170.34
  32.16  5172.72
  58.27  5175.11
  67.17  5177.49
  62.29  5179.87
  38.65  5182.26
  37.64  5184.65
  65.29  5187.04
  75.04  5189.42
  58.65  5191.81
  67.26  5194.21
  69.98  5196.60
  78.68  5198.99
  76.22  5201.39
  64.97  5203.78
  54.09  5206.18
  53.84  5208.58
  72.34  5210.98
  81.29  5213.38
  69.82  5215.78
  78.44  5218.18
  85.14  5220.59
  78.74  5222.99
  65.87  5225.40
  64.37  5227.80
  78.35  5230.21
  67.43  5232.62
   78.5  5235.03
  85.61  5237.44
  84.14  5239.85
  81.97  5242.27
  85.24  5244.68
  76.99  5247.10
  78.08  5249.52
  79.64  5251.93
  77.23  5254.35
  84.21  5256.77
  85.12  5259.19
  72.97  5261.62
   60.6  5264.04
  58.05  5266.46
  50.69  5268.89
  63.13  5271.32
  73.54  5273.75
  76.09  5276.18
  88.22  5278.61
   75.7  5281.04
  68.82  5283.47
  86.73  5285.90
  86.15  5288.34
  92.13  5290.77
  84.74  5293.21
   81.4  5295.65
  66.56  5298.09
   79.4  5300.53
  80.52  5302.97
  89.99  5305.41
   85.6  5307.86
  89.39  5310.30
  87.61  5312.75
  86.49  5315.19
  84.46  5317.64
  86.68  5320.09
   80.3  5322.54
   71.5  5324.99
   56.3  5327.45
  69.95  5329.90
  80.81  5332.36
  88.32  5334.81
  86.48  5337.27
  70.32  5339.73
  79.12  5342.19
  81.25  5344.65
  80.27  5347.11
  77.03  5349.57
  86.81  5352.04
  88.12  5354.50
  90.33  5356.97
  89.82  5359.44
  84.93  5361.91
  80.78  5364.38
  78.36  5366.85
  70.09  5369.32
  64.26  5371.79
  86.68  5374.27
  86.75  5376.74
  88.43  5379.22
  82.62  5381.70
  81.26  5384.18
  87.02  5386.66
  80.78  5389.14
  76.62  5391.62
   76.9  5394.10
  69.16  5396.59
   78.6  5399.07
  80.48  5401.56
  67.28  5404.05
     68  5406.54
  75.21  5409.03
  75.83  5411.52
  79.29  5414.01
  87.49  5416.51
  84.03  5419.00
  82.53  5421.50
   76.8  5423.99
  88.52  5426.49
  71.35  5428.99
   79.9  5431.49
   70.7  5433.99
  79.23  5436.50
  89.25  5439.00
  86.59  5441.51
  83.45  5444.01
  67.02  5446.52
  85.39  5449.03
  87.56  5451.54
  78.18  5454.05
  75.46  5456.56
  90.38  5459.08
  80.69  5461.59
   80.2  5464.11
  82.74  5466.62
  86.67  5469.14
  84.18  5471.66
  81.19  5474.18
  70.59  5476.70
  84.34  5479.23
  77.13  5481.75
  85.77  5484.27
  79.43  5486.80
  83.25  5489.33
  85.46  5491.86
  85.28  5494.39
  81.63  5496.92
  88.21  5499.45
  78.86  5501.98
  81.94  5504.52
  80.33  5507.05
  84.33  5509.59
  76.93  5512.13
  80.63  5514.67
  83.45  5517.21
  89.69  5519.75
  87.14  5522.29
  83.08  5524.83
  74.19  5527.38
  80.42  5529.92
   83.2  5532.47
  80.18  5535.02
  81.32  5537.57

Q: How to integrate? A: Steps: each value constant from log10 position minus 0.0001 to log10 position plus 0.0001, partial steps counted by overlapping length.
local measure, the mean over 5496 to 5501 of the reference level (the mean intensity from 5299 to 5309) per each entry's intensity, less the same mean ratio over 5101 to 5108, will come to -0.16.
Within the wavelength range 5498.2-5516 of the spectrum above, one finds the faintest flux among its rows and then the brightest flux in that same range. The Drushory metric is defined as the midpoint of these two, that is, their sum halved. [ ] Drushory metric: 83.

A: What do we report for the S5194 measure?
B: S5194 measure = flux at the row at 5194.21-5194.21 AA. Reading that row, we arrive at 67.26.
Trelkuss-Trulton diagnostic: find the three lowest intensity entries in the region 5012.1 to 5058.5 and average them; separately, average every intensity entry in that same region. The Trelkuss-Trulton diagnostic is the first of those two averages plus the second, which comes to 135.8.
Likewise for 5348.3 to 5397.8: 149.2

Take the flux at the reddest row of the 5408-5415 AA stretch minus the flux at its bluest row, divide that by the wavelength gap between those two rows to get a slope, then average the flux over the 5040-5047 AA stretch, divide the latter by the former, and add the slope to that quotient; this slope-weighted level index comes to 88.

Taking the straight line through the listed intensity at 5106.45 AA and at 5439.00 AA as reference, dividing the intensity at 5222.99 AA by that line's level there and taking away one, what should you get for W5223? 0.030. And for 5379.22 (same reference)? 0.032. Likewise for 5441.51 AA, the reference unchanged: -0.031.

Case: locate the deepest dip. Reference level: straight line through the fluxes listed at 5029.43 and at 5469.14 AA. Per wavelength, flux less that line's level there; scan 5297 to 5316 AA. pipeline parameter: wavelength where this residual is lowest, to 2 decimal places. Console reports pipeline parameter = 5298.09 AA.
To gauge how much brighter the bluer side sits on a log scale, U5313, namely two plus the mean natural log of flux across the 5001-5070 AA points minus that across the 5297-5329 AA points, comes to 1.91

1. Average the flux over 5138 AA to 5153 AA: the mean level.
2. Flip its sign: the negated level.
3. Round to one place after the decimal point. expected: -67.9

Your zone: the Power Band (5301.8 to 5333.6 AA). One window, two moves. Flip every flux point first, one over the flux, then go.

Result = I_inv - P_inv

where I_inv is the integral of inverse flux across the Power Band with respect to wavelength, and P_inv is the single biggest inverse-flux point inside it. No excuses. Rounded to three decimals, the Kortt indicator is 0.383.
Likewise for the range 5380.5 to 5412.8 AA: 0.408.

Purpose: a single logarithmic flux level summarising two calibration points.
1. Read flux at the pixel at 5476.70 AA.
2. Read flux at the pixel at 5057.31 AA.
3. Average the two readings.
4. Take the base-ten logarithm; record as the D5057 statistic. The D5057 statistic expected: 1.88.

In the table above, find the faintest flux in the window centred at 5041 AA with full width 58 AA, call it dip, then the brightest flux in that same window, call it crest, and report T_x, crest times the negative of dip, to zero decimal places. -4678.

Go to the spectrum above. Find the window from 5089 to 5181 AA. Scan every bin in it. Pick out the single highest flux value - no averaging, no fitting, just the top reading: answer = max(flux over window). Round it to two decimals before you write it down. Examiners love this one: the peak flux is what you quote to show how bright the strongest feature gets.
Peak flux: 80.70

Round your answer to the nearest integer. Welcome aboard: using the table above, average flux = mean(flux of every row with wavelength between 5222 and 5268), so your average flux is 76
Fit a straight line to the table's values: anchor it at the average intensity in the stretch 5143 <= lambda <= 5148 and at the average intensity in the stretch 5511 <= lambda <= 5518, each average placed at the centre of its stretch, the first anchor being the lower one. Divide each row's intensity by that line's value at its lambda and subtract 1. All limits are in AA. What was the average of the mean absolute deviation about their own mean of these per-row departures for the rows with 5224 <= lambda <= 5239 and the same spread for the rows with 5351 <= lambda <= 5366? 0.070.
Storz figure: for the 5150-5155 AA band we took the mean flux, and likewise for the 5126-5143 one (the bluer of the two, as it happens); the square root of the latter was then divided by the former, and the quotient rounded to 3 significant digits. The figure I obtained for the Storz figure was 0.123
